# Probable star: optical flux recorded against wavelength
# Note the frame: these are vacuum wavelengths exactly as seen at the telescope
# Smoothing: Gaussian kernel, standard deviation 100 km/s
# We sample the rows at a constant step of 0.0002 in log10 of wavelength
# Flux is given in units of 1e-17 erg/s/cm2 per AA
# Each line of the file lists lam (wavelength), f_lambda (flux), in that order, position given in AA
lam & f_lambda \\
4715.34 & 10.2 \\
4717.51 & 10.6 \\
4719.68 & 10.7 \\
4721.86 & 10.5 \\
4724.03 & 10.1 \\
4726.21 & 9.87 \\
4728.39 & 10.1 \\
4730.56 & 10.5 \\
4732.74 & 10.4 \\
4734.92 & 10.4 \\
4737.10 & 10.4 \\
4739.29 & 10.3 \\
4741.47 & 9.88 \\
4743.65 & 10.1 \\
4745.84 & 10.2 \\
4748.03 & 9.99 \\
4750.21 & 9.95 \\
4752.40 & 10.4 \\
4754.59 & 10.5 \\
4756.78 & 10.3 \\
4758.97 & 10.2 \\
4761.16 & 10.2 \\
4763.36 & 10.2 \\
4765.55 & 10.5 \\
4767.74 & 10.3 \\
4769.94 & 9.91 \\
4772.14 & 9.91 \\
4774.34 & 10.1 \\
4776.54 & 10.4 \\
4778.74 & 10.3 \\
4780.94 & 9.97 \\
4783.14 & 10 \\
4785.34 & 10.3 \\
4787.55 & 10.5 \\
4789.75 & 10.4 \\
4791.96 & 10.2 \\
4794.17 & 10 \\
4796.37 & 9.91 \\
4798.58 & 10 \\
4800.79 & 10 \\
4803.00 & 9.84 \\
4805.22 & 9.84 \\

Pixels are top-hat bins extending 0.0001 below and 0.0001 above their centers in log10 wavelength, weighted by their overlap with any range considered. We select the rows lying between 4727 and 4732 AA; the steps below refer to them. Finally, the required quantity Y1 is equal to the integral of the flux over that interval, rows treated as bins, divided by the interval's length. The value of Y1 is 10.3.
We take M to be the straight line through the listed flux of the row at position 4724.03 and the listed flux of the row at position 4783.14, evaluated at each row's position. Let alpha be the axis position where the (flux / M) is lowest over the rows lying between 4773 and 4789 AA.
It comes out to 4780.94 AA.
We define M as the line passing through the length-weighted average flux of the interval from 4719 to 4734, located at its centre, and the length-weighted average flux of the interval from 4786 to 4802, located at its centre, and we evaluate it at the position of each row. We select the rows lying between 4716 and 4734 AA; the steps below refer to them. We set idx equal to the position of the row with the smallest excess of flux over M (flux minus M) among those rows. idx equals 4726.21 AA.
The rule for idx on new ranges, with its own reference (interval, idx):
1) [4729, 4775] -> 4741.47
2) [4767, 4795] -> 4769.94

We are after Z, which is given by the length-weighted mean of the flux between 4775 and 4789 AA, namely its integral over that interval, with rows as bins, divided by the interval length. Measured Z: 10.2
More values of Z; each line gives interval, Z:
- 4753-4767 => 10.3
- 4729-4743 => 10.3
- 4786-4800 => 10.2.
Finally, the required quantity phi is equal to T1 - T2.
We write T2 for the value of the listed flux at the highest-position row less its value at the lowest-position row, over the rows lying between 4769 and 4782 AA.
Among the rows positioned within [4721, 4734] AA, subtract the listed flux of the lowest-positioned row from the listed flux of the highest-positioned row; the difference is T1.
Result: -0.16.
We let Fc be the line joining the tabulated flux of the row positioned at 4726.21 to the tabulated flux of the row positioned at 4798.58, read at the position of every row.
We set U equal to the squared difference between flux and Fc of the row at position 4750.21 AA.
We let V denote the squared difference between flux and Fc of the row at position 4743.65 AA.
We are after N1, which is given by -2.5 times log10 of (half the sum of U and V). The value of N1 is 4.2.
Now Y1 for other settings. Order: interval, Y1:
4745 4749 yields 10.1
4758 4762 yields 10.2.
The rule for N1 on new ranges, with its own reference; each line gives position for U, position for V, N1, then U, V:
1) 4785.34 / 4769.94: 3.2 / 0.10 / 0.00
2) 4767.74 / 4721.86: 1.4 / 0.13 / 0.41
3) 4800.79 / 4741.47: 9.5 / 0.00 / 0.00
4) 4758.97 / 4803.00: 3.2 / 0.07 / 0.03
